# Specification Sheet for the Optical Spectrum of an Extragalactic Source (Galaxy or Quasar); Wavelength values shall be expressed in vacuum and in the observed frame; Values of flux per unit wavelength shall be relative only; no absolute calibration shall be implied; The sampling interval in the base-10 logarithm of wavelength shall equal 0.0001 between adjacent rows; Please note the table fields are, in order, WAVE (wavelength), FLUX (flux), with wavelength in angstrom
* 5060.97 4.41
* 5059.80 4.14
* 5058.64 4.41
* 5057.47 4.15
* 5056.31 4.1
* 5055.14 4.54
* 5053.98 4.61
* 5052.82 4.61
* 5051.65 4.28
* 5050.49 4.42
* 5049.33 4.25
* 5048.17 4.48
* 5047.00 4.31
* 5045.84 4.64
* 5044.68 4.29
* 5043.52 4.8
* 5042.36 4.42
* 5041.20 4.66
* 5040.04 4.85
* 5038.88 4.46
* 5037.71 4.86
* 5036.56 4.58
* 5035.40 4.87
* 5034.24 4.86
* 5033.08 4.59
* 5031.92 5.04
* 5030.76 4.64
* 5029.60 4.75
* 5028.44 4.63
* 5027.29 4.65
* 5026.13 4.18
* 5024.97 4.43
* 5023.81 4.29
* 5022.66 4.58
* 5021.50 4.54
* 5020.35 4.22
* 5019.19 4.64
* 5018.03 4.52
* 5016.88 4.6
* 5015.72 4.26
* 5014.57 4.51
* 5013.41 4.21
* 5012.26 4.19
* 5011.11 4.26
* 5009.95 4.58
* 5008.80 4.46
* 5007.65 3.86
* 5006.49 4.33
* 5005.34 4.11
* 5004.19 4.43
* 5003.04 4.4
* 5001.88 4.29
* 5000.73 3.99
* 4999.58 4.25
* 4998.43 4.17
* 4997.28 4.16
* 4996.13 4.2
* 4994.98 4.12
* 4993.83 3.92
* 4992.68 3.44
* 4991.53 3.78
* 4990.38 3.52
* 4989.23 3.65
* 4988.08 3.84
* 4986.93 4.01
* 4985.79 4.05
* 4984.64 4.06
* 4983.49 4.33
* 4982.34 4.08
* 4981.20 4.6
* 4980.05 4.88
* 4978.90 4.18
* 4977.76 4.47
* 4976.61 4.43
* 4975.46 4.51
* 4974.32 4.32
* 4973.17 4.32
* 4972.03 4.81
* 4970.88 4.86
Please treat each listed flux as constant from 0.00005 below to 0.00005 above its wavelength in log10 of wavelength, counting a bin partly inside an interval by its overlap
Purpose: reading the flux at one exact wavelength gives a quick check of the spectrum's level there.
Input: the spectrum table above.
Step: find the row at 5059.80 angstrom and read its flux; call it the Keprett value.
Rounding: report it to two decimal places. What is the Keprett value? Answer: 4.14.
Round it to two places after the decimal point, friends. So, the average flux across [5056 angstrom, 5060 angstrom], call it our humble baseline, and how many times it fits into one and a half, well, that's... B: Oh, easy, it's 0.36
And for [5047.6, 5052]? 0.34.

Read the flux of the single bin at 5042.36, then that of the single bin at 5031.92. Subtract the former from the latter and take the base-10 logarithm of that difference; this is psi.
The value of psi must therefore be -0.21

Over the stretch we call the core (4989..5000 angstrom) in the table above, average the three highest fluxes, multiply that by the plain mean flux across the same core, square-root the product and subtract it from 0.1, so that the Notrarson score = -4.0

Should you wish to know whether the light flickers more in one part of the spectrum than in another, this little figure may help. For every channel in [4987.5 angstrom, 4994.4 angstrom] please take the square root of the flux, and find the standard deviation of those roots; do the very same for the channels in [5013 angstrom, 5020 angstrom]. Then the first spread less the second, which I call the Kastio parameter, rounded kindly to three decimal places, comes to 0.006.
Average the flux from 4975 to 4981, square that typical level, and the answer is 20.2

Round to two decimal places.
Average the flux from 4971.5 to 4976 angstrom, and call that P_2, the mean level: 4.49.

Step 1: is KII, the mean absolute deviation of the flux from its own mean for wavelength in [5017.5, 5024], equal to 0.14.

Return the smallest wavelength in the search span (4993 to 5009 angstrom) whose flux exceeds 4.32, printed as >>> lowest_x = 5003.04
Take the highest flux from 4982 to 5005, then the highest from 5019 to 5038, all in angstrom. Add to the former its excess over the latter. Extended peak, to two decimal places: 3.82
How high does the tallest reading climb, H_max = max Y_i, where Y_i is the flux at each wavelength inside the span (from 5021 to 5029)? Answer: 4.65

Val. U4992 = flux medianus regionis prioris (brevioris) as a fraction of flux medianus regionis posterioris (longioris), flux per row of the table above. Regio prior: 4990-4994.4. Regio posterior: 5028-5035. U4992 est 0.78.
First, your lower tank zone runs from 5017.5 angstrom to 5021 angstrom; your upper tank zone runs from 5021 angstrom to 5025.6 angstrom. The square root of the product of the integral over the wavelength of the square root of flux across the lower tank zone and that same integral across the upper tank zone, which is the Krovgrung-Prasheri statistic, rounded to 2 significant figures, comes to 8.5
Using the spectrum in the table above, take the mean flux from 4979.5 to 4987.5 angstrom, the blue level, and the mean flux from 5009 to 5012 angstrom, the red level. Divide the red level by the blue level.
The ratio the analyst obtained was 1.03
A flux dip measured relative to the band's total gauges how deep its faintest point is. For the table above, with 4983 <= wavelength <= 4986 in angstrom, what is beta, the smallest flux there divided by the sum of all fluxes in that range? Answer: 0.326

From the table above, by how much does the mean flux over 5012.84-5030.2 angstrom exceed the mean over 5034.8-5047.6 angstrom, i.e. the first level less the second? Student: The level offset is -0.15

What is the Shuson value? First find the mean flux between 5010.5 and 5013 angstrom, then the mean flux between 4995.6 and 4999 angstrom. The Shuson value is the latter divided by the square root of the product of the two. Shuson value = 0.994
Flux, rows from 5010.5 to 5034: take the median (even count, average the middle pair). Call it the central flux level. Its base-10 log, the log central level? 0.656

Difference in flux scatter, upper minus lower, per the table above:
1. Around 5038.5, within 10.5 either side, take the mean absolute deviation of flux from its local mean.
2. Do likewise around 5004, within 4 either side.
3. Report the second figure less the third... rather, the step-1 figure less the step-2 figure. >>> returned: -0.02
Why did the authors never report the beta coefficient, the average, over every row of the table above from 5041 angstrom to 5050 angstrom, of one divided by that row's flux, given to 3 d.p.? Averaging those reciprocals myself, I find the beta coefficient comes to 0.224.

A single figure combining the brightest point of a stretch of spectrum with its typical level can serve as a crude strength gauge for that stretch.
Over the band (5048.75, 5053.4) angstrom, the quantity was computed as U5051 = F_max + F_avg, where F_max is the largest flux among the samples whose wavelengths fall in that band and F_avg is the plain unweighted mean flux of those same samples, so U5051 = 9.00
